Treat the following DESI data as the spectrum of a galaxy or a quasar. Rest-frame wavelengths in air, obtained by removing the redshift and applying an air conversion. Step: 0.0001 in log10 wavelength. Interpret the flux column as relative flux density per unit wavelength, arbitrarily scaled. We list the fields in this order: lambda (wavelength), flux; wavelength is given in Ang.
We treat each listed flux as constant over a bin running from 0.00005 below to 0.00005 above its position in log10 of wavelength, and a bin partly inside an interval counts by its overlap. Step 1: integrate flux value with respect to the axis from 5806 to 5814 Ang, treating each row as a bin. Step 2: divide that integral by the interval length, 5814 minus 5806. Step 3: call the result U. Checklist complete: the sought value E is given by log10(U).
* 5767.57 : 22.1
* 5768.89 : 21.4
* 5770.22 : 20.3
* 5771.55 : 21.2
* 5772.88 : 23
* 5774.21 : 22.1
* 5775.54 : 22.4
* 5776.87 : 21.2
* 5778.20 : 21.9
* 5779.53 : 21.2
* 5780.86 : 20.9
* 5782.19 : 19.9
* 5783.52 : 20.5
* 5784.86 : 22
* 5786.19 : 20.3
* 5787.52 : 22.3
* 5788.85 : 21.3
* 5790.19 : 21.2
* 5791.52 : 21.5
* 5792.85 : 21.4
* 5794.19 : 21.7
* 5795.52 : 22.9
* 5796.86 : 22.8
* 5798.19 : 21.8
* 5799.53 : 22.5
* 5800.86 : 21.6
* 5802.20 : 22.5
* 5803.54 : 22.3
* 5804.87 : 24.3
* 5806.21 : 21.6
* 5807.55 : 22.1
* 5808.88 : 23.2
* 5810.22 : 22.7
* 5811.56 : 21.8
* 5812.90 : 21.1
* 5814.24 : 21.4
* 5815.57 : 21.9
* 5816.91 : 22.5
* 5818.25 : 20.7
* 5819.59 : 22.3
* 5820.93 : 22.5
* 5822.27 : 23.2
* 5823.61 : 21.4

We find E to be 1.34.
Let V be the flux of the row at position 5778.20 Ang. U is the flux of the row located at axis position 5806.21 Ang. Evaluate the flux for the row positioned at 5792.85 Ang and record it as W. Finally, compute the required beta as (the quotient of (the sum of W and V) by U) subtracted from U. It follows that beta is 19.6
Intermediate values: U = 21.6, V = 21.9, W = 21.4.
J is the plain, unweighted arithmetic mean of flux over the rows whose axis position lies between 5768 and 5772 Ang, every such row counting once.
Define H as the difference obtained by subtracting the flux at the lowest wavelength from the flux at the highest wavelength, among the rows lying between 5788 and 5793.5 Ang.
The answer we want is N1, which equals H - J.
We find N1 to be -20.9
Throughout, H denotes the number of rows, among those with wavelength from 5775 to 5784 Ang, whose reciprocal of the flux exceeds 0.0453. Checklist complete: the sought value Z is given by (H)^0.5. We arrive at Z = 2.45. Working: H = 6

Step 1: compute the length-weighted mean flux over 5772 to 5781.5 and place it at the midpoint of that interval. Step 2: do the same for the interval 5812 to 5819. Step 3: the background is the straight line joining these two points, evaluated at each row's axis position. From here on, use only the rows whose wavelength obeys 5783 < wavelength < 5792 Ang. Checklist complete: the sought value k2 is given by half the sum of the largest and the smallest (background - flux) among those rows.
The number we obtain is 0.4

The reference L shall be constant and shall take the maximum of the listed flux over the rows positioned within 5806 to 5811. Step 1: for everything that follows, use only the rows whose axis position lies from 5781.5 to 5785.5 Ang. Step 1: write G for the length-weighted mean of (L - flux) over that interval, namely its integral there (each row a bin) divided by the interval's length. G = 2.4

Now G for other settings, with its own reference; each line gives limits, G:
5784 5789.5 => 1.8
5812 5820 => 1.6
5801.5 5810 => 0.5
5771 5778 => 1.2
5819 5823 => 0.5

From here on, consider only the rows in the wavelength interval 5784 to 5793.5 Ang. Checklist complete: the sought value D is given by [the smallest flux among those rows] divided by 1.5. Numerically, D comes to 13.5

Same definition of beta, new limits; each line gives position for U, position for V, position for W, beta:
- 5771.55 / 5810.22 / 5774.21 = 19.1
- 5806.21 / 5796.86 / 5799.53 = 19.5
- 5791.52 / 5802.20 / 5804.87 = 19.3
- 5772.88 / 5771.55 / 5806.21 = 21.1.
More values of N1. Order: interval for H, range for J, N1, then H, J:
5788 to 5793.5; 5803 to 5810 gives -22.6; 0.10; 22.7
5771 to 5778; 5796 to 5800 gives -22.4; 0.00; 22.4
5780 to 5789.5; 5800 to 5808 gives -22.0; 0.40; 22.4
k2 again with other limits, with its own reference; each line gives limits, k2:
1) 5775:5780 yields 0.0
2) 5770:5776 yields 0.2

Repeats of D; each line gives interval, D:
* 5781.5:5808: 13.3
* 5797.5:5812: 14.4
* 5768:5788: 13.3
